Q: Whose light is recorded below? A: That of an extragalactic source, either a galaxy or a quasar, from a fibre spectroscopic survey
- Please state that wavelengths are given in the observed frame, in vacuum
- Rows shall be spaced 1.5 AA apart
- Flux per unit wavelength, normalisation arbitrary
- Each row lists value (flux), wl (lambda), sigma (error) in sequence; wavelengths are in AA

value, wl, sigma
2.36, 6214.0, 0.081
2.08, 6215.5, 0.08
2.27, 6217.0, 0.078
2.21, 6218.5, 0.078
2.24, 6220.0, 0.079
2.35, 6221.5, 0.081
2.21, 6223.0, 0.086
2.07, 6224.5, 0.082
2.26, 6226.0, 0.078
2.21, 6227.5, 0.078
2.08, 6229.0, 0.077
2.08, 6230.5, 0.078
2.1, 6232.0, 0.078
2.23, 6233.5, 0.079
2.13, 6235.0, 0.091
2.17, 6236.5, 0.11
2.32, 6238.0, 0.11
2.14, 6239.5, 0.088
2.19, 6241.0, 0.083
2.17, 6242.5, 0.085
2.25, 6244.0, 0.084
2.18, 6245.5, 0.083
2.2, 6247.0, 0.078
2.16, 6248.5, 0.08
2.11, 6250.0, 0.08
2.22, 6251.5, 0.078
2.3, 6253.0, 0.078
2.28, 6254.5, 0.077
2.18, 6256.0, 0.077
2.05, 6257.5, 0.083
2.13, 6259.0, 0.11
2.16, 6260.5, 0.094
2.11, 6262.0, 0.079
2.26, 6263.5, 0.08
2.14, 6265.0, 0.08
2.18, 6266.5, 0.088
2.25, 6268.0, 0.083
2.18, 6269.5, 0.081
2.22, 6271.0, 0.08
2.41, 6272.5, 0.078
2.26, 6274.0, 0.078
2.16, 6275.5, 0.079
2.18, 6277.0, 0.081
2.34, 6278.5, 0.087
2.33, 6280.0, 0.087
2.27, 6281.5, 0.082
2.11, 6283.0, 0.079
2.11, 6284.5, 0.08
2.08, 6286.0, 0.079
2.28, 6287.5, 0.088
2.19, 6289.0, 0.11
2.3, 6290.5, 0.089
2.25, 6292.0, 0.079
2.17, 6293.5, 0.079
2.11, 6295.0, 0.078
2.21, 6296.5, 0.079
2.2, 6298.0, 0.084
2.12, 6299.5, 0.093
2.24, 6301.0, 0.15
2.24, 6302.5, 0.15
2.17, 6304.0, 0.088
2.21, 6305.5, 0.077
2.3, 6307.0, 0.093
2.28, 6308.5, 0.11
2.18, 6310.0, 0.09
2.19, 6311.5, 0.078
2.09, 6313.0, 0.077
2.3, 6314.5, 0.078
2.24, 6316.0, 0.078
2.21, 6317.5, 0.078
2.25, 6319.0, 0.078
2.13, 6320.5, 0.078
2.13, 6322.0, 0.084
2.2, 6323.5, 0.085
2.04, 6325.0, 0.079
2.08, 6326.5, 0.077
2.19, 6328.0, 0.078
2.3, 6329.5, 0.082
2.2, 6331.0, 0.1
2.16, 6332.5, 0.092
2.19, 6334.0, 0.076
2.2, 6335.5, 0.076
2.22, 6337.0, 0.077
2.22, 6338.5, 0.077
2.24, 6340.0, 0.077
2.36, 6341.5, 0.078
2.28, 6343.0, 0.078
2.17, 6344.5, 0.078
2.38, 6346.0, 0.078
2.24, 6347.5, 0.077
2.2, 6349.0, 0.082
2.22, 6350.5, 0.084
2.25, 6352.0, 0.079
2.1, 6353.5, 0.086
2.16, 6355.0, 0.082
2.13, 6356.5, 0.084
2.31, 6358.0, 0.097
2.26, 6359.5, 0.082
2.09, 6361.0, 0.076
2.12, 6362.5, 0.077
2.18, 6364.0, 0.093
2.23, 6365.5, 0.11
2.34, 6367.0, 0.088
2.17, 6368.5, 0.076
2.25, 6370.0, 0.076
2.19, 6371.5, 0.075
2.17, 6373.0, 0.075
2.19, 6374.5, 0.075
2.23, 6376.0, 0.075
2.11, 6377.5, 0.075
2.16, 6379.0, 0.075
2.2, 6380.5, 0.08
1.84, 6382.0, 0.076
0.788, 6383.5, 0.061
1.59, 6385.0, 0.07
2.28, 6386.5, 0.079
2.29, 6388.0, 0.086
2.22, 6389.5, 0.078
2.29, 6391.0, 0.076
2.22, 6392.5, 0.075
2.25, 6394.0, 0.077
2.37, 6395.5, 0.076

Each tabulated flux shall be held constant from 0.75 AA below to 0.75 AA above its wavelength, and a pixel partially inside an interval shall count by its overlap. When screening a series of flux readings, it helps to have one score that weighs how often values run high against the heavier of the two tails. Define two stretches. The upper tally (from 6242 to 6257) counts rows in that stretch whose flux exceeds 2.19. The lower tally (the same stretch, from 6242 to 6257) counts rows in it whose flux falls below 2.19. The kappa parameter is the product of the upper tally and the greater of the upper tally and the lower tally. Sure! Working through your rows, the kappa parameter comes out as 25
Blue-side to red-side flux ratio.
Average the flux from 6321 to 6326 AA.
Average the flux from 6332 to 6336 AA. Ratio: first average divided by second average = 0.97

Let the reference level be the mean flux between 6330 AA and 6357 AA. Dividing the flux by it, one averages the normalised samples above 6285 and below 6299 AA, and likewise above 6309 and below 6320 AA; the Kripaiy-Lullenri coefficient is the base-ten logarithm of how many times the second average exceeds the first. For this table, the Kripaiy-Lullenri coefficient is 0.002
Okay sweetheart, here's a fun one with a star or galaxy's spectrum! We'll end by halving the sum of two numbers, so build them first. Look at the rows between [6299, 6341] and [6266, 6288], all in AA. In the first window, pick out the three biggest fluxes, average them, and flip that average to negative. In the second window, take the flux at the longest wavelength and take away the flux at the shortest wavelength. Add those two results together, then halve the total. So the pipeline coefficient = -1.10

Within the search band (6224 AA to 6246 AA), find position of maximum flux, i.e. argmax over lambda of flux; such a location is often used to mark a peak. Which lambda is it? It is 6238.0 AA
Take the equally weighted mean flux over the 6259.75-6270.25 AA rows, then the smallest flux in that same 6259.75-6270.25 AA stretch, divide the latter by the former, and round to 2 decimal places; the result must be 0.97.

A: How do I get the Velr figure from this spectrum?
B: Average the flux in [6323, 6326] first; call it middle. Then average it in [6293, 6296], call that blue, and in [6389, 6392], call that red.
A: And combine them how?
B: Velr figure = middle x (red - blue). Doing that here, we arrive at 0.24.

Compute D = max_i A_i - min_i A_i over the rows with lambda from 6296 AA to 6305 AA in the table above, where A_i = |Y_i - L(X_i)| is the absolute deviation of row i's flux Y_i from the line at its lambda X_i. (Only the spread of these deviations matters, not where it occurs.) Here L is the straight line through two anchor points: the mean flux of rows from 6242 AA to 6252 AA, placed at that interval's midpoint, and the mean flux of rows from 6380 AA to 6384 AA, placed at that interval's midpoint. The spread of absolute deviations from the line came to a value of 0.13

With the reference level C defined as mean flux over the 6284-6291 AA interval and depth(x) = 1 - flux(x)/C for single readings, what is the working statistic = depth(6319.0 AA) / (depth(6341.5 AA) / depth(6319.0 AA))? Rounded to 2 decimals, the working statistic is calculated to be -0.01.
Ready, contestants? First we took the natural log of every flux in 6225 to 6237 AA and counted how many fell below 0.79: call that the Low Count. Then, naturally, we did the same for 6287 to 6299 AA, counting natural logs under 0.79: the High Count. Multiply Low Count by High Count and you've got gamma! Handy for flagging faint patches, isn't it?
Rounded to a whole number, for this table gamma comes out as 20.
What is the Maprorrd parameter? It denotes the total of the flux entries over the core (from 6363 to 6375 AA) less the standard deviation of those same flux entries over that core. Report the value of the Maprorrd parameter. 17.7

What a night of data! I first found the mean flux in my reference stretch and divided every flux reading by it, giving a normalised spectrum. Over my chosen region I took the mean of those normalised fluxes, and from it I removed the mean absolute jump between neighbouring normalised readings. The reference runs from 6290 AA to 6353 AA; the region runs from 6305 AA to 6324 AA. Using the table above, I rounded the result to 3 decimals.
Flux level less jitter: 0.967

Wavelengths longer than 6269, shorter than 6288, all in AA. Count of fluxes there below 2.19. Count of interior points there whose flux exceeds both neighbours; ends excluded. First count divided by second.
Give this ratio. 3.0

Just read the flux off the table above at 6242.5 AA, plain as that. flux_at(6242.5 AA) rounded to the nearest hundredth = 2.17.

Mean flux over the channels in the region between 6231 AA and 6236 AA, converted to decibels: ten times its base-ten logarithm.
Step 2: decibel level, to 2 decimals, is 3.33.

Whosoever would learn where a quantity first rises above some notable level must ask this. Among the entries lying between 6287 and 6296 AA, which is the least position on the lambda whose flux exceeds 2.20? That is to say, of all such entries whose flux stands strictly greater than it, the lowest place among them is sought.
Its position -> 6287.5 AA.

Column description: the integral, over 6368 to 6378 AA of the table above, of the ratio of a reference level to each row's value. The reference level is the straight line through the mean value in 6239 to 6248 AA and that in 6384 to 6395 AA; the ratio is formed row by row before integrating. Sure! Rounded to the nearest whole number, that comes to 10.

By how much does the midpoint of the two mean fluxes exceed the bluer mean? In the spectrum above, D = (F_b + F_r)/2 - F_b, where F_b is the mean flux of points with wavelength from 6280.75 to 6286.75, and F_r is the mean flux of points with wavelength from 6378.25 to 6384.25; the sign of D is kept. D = -0.20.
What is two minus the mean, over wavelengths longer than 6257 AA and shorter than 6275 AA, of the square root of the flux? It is 0.518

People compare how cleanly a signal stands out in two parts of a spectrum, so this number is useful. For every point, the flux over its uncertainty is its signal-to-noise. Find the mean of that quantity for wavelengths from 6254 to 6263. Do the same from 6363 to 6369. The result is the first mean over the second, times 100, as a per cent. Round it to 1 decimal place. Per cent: 102.3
